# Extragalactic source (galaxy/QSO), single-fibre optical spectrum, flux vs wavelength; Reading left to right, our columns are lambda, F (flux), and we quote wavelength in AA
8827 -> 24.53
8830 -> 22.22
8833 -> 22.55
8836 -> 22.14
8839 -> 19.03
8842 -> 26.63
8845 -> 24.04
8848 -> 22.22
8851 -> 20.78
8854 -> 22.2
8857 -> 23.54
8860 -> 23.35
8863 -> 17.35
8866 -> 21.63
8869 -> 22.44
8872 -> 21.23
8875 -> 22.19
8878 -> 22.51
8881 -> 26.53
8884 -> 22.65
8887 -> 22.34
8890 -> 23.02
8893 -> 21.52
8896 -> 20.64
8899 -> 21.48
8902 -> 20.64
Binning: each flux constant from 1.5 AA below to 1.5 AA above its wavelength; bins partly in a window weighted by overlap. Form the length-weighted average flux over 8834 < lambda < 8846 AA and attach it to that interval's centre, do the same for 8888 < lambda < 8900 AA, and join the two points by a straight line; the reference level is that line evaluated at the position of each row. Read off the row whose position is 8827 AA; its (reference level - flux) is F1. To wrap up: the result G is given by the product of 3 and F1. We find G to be -4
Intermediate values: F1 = -1.3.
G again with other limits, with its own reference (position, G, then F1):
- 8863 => 15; 5.0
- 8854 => 1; 0.4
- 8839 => 12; 3.9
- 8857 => -3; -1.0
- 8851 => 6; 1.9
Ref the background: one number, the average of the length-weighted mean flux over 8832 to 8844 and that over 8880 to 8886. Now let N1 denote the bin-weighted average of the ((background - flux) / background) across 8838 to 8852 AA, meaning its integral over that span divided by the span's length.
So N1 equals 0.03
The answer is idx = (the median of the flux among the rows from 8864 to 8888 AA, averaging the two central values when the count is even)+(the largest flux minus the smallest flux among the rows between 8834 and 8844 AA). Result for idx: 30.0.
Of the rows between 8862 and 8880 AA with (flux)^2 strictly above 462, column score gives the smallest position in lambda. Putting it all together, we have 8866 AA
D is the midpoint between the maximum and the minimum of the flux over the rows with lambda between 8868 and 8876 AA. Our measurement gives 21.8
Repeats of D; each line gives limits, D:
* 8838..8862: 22.8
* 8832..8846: 22.8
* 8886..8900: 21.8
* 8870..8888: 23.9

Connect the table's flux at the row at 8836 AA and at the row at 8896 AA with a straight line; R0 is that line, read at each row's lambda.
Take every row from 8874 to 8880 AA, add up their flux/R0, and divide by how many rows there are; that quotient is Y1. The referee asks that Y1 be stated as 1.06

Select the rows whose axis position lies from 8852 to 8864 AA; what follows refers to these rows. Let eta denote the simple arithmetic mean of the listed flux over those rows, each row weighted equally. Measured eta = 21.6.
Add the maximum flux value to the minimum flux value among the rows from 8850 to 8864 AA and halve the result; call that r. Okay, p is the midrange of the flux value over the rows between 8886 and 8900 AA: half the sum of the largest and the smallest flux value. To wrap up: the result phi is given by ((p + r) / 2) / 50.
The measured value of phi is 0.423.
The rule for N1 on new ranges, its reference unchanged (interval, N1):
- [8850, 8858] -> 0.05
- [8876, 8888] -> 0.00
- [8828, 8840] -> 0.07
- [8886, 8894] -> 0.05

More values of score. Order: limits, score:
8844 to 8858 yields 8845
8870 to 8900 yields 8875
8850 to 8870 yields 8854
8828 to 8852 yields 8830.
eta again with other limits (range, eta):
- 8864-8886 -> 22.7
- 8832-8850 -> 22.8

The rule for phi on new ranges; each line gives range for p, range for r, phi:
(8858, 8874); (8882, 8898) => 0.422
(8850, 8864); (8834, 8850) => 0.433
